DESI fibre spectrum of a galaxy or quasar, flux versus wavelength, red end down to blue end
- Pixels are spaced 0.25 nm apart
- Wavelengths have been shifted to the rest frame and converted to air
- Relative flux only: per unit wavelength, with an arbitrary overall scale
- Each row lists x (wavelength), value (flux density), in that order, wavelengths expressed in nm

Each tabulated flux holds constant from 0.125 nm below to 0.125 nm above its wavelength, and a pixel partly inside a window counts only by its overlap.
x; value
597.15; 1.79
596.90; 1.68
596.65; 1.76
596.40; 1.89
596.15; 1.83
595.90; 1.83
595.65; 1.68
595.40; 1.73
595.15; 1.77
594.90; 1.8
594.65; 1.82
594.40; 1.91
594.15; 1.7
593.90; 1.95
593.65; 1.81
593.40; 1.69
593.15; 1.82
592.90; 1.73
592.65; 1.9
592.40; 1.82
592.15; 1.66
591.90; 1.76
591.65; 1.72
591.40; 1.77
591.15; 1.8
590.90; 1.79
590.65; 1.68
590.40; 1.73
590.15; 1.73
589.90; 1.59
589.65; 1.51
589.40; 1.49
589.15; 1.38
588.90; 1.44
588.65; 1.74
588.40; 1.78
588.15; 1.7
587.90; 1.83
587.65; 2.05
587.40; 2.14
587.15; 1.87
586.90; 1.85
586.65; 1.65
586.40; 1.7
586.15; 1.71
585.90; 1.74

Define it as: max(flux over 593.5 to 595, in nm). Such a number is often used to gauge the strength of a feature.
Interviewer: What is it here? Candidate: 1.95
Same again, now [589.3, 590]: 1.59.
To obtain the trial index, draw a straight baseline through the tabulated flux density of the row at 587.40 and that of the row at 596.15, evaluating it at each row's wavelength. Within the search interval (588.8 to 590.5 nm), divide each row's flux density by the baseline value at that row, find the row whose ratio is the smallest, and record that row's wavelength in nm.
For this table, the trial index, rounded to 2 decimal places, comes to 589.15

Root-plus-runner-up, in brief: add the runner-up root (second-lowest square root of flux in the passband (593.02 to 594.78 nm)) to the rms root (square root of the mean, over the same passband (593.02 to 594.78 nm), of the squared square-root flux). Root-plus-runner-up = 2.65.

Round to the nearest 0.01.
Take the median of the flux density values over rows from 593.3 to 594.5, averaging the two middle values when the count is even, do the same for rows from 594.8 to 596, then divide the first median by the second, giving 1.02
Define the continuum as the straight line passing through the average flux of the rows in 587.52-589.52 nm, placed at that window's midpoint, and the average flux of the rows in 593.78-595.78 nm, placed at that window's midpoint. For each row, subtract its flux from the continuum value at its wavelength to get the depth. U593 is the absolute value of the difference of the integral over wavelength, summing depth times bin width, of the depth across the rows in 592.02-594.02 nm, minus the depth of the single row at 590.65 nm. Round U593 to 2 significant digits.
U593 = 0.11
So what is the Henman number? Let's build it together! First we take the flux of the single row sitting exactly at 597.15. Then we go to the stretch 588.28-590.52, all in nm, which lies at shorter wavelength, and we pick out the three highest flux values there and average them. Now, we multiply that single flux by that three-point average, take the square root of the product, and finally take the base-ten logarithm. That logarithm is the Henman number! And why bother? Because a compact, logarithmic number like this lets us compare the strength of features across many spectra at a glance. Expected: 0.248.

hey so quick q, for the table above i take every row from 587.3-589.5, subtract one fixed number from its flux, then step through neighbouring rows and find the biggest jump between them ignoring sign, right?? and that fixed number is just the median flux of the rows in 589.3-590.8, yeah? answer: 0.30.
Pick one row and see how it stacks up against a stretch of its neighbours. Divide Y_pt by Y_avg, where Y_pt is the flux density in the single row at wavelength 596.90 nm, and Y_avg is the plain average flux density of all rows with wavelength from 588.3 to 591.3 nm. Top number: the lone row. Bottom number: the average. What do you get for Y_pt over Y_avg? 1.03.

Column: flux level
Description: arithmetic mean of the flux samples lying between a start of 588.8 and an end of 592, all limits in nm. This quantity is 1.65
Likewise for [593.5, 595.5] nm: 1.81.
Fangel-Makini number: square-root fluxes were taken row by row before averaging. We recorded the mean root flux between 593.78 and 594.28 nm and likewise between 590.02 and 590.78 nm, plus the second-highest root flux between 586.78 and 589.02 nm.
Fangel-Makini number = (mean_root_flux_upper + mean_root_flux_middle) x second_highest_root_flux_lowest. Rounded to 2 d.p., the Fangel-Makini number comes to 3.81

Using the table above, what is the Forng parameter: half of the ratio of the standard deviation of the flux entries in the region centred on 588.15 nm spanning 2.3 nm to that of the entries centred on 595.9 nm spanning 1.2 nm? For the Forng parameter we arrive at 1.5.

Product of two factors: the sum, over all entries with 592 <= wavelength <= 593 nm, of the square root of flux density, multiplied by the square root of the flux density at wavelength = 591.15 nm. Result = 7.2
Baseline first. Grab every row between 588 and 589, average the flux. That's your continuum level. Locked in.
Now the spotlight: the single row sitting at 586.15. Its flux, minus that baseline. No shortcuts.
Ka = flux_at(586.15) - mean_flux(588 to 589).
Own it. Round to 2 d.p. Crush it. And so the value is 0.04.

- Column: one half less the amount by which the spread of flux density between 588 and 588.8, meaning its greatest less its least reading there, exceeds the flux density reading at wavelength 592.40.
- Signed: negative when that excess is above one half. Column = 2.24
